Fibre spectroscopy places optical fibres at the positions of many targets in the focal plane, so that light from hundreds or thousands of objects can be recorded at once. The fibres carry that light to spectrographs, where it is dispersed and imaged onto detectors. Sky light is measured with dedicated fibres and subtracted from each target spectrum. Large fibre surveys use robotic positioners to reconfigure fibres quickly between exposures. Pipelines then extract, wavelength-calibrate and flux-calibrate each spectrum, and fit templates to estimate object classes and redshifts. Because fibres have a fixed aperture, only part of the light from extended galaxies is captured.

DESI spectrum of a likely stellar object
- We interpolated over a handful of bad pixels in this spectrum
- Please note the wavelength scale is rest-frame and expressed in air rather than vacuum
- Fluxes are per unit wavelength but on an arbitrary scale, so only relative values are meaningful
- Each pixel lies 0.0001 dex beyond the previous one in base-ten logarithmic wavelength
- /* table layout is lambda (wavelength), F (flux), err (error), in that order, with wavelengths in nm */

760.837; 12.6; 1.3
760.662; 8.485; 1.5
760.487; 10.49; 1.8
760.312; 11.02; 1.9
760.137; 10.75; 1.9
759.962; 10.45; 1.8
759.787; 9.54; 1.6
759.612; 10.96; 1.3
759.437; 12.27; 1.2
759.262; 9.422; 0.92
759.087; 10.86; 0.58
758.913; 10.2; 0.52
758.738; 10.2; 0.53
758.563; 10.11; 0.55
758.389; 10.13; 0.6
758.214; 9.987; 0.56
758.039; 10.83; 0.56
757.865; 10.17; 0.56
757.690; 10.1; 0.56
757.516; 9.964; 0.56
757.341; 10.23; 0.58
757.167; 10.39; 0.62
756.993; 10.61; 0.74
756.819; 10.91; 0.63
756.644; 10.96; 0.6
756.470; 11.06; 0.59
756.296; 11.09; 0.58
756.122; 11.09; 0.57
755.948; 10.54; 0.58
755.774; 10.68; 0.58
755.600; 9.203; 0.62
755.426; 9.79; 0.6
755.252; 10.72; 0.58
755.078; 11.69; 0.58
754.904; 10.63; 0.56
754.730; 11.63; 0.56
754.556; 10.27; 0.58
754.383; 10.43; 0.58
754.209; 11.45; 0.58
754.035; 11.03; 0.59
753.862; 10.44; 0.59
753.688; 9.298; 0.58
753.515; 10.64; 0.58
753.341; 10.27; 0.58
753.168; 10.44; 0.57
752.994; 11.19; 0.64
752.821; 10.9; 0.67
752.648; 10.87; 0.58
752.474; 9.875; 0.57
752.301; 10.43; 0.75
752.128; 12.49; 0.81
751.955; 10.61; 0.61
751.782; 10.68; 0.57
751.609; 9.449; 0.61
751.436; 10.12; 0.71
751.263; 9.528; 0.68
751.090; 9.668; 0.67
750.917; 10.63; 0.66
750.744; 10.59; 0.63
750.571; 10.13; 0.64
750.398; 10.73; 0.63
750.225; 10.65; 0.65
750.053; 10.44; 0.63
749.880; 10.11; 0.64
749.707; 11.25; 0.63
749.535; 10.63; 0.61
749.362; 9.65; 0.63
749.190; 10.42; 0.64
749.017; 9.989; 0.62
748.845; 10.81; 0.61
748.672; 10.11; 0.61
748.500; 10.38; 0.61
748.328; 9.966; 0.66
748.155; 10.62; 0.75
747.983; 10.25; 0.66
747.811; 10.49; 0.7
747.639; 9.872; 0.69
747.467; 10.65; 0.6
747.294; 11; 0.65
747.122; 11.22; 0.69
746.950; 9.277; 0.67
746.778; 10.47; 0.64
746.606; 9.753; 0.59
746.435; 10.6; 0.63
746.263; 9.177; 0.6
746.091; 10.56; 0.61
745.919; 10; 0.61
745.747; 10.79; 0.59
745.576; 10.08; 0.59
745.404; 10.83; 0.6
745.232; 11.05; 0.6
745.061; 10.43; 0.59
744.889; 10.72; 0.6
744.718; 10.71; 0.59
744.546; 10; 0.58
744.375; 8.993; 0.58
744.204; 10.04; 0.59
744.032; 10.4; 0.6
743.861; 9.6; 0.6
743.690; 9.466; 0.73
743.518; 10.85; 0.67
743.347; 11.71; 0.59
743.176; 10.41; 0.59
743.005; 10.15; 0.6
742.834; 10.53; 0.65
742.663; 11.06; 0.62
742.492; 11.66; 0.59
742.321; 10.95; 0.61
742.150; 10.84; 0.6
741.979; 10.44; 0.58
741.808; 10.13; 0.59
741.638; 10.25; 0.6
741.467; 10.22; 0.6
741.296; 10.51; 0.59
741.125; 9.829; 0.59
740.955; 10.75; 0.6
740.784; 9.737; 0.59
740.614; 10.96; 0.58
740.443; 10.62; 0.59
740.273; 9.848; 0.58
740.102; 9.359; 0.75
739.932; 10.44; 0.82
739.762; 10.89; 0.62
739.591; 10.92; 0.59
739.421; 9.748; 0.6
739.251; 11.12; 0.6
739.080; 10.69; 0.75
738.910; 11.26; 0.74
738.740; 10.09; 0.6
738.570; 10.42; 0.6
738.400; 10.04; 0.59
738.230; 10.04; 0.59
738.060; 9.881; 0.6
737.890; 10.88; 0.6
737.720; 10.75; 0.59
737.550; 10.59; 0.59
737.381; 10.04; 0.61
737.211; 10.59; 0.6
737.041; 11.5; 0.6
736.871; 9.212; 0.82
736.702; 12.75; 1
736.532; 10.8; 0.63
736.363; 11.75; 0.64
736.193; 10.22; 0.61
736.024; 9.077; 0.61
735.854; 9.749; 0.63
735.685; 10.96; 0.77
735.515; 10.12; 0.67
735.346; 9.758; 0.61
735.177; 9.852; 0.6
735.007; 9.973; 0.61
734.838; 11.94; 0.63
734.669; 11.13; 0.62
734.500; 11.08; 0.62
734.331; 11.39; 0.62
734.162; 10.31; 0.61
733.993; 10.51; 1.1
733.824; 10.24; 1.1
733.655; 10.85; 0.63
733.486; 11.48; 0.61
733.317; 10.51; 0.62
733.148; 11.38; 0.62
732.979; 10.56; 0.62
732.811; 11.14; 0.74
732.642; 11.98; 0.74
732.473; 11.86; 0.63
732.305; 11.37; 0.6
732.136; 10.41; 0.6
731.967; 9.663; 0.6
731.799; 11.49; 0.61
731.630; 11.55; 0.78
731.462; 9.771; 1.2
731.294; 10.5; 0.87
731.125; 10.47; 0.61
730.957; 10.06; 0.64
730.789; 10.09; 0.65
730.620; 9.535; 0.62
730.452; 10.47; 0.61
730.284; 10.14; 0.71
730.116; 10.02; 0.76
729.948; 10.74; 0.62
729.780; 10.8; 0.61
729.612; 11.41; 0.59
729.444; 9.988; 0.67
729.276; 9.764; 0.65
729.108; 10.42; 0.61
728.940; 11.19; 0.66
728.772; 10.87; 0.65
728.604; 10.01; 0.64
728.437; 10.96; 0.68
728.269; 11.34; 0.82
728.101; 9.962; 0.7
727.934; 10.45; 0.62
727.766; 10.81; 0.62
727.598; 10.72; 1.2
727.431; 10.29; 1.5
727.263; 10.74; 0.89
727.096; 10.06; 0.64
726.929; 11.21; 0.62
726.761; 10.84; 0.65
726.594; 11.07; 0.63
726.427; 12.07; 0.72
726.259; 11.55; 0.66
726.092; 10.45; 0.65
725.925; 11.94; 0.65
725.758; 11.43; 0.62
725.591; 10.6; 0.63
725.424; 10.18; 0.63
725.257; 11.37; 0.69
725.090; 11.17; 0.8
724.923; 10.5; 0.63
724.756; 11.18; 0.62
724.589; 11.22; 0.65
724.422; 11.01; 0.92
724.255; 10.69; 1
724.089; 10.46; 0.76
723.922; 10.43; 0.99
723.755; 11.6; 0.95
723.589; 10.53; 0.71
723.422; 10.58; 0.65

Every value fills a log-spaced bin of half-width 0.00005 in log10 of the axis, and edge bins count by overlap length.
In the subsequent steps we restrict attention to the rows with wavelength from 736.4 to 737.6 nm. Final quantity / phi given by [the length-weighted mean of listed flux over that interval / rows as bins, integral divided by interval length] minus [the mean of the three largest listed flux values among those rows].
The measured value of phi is -0.85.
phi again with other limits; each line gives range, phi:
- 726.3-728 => -0.61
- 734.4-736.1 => -1.00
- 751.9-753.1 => -0.62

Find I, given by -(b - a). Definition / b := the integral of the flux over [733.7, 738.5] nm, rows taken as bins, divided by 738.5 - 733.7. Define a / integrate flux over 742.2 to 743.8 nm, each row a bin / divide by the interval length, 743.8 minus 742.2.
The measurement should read 0.19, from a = 10.7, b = 10.5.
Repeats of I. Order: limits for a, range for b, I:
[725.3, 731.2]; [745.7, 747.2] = 0.47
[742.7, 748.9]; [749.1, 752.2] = -0.09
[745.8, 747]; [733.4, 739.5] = -0.56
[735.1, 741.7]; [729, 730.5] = -0.01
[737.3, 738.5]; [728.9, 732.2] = -0.09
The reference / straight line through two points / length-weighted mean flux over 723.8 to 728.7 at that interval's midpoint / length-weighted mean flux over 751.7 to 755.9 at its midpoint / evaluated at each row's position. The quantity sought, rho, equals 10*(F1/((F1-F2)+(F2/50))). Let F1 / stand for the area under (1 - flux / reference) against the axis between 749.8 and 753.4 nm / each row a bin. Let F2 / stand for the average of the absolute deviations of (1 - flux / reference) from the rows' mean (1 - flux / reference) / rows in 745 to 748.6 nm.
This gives 24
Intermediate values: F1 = 0.067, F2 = 0.040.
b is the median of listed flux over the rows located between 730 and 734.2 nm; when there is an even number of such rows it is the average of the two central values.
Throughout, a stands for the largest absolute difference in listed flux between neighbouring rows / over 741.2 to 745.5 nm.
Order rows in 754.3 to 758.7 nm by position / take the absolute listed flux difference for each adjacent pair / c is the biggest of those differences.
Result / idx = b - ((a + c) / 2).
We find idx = 9.1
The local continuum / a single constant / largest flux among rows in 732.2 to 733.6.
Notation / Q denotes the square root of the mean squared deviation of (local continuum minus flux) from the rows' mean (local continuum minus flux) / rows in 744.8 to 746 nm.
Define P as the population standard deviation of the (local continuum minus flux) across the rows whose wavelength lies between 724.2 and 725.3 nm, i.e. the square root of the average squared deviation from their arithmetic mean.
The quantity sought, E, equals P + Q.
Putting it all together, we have 0.66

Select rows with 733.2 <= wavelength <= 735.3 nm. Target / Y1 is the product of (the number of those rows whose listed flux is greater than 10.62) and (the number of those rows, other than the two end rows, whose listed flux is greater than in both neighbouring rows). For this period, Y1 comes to 24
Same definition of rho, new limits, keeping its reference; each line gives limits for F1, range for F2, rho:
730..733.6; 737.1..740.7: 146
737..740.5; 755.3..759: 16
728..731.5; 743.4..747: 15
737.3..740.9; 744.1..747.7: 17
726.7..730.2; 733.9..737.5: 75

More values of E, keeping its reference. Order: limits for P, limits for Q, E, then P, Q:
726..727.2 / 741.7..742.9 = 1.08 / 0.62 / 0.46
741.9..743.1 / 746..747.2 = 1.16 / 0.46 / 0.71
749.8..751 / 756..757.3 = 0.49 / 0.23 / 0.25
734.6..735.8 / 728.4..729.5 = 1.28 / 0.76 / 0.52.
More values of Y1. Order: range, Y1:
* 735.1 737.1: 15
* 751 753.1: 15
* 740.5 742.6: 15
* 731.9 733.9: 21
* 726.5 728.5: 32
